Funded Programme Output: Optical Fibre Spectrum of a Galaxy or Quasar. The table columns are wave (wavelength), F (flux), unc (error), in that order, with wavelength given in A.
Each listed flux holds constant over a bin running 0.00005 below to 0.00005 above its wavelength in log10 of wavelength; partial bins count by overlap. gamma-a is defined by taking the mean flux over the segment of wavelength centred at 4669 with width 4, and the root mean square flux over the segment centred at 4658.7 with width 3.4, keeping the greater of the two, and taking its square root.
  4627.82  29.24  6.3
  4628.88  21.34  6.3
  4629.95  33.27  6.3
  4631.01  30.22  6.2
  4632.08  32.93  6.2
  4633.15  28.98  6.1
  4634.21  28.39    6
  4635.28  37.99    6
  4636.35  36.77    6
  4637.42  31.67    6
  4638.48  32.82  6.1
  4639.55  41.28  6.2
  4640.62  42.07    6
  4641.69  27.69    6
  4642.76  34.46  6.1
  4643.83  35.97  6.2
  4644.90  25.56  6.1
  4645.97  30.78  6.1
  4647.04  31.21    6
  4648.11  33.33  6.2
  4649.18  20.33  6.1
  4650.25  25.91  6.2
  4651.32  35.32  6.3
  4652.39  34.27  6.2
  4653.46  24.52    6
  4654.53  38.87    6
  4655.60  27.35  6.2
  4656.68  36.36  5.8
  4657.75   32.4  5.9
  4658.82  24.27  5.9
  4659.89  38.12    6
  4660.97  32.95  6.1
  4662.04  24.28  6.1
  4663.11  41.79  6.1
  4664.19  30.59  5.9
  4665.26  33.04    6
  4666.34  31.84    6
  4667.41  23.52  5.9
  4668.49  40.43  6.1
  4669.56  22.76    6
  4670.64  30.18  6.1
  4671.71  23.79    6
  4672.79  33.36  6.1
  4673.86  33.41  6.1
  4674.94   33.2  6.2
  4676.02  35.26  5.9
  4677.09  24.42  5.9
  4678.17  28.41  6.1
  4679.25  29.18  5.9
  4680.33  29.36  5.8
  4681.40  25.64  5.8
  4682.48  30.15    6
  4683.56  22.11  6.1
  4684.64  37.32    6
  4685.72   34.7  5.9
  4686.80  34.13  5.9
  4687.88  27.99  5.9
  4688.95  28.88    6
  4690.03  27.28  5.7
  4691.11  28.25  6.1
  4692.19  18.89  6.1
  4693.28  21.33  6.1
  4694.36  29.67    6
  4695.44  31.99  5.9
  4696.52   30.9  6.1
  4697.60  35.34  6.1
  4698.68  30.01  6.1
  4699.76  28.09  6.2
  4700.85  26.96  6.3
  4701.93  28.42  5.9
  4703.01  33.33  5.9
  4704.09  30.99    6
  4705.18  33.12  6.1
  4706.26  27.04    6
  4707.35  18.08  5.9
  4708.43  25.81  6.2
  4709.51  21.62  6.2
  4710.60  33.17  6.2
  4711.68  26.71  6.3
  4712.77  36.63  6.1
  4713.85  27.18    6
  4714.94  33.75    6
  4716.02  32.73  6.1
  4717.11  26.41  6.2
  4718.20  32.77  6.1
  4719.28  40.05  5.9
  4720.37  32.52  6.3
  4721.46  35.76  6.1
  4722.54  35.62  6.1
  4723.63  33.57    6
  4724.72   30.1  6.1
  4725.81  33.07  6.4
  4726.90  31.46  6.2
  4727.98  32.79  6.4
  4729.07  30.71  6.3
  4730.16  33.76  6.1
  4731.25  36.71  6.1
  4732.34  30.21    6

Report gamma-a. 5.67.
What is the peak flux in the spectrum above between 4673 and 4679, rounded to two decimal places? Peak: 35.26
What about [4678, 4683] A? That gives 30.15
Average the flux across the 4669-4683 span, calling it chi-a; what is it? 29.2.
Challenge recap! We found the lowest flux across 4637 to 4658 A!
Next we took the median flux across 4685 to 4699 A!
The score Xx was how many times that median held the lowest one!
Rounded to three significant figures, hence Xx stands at 1.46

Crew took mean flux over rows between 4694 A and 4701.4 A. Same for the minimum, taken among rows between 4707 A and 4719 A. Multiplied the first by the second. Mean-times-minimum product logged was 550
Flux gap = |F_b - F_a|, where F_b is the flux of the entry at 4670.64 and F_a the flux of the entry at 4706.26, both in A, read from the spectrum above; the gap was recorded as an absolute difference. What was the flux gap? 3.1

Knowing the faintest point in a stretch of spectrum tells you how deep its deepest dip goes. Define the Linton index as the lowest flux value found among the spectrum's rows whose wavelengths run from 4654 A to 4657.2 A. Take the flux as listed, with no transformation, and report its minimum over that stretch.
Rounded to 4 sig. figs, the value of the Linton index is 27.35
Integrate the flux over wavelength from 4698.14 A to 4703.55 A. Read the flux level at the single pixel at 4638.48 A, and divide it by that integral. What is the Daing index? 0.21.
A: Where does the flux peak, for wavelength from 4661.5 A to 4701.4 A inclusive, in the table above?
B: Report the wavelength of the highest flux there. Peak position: 4663.11 A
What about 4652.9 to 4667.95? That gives 4663.11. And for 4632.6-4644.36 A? 4640.62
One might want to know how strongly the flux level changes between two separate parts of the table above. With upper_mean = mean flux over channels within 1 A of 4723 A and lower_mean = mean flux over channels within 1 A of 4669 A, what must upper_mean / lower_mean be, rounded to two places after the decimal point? 1.09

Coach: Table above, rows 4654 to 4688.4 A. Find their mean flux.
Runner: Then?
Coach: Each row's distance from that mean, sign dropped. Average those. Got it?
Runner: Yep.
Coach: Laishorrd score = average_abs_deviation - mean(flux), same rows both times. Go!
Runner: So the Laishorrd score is -26.5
